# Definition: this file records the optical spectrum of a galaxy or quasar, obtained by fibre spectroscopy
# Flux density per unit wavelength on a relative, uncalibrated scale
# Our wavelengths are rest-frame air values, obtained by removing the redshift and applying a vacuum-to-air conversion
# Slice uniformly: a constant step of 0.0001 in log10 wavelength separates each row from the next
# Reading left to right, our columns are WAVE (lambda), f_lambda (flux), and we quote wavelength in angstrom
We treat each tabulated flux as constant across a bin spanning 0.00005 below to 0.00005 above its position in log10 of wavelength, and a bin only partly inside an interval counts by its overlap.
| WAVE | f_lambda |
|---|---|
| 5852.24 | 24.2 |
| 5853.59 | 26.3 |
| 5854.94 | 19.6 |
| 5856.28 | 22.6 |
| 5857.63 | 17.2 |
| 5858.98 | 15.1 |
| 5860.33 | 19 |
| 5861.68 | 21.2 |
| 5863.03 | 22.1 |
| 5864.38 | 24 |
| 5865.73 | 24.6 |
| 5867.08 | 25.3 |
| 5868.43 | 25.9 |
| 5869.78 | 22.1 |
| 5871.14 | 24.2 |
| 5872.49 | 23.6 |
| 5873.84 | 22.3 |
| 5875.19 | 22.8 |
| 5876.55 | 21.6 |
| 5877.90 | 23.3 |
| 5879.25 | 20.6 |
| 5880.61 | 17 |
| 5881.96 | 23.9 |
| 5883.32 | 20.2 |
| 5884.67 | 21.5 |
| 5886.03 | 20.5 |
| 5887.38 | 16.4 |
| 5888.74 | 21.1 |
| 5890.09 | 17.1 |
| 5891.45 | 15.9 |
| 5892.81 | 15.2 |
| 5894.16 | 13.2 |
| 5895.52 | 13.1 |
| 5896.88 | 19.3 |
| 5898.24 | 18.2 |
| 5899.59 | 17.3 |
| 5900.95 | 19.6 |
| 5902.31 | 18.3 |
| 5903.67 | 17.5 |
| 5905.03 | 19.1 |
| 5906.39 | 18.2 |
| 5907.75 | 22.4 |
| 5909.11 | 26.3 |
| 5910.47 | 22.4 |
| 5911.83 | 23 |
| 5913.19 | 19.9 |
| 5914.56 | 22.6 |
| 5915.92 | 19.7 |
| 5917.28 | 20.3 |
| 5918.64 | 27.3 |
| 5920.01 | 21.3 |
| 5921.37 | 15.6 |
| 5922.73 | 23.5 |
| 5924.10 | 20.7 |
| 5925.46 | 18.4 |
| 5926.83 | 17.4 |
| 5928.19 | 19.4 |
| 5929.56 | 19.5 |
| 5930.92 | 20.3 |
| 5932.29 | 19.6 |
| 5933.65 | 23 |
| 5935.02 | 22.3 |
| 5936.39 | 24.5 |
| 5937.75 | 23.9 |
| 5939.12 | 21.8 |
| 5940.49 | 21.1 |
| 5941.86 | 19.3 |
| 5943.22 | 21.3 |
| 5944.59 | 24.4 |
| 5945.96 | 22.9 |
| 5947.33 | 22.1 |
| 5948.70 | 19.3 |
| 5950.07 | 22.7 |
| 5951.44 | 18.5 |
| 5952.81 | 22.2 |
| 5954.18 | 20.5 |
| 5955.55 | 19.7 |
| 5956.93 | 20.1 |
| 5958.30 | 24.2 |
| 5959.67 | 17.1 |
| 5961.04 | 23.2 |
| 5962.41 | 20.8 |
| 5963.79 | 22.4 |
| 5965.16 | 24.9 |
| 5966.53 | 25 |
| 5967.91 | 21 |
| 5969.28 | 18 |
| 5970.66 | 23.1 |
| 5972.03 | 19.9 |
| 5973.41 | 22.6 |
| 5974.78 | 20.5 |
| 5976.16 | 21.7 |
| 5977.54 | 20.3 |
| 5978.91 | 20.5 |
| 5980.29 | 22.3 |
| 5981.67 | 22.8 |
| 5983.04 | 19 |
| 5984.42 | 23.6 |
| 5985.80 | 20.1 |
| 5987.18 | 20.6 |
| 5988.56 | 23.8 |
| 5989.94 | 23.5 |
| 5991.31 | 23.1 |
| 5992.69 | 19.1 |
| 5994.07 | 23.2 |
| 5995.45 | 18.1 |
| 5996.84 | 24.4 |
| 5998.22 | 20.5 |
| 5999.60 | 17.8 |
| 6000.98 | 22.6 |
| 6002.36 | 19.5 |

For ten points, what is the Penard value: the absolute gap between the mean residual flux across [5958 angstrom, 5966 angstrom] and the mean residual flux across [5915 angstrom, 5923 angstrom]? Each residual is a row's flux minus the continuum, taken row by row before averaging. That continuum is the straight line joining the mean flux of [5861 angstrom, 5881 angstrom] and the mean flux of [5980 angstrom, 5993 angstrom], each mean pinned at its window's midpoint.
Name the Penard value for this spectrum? 1.2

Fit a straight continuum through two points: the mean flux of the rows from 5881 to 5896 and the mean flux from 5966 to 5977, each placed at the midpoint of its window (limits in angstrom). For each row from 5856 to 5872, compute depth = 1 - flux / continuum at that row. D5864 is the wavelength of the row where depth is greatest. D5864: 5858.98 angstrom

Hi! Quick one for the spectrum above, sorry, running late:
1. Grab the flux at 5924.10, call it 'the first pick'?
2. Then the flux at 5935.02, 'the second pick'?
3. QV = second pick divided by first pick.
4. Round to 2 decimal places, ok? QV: 1.08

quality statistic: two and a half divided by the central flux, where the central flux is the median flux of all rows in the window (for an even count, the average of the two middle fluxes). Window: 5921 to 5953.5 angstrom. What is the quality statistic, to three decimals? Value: 0.118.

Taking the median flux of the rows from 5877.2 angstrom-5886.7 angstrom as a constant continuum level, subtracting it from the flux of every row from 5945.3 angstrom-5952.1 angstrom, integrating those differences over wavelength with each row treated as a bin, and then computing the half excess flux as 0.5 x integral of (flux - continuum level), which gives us 1.7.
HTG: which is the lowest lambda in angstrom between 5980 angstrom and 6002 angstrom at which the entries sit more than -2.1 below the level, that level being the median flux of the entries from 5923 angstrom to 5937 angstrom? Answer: 5983.04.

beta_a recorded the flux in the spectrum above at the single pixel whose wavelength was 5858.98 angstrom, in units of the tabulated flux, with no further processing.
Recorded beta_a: 15.1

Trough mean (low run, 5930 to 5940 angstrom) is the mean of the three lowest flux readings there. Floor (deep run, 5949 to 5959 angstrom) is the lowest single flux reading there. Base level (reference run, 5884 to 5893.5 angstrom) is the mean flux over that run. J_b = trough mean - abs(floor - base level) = 20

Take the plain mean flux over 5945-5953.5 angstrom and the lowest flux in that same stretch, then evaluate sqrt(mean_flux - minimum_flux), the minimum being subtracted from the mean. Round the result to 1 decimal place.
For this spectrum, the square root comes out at 1.7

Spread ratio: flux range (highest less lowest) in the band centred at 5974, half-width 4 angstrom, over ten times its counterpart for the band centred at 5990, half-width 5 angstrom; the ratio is 0.068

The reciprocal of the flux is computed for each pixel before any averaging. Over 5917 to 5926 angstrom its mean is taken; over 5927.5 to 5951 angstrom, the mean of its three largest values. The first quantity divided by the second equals 0.94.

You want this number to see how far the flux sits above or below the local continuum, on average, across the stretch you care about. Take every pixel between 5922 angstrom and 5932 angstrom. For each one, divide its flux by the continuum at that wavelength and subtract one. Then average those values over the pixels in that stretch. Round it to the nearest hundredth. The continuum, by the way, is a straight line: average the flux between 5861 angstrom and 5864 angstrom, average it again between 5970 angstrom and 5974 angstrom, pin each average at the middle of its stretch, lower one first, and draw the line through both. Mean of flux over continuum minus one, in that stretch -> -0.09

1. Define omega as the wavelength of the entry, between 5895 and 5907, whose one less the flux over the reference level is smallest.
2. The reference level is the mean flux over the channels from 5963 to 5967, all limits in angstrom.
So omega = 5900.95 angstrom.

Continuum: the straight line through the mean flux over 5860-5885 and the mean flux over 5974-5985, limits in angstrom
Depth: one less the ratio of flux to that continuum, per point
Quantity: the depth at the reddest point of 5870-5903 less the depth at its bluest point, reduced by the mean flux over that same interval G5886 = -19.2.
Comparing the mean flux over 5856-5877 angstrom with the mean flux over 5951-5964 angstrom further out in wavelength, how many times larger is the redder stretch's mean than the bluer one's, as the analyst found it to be 0.94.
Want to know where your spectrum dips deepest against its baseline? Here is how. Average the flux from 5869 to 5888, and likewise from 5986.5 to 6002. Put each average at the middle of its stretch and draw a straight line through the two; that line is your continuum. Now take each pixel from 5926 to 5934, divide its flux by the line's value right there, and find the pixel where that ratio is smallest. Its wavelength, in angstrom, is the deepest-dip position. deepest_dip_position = 5926.83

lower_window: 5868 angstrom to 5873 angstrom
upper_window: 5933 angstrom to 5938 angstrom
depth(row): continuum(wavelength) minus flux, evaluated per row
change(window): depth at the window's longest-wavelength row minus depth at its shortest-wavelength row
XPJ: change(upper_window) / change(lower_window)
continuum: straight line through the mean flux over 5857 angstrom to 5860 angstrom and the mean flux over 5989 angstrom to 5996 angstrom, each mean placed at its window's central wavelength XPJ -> 0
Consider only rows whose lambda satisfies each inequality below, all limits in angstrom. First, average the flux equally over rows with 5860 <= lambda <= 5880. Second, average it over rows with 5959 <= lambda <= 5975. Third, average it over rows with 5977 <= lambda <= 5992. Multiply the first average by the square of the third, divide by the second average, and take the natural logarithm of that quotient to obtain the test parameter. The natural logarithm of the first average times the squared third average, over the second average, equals 6.22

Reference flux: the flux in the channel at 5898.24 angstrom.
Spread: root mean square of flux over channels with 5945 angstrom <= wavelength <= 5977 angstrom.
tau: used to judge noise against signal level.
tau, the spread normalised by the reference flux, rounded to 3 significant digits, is 1.18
